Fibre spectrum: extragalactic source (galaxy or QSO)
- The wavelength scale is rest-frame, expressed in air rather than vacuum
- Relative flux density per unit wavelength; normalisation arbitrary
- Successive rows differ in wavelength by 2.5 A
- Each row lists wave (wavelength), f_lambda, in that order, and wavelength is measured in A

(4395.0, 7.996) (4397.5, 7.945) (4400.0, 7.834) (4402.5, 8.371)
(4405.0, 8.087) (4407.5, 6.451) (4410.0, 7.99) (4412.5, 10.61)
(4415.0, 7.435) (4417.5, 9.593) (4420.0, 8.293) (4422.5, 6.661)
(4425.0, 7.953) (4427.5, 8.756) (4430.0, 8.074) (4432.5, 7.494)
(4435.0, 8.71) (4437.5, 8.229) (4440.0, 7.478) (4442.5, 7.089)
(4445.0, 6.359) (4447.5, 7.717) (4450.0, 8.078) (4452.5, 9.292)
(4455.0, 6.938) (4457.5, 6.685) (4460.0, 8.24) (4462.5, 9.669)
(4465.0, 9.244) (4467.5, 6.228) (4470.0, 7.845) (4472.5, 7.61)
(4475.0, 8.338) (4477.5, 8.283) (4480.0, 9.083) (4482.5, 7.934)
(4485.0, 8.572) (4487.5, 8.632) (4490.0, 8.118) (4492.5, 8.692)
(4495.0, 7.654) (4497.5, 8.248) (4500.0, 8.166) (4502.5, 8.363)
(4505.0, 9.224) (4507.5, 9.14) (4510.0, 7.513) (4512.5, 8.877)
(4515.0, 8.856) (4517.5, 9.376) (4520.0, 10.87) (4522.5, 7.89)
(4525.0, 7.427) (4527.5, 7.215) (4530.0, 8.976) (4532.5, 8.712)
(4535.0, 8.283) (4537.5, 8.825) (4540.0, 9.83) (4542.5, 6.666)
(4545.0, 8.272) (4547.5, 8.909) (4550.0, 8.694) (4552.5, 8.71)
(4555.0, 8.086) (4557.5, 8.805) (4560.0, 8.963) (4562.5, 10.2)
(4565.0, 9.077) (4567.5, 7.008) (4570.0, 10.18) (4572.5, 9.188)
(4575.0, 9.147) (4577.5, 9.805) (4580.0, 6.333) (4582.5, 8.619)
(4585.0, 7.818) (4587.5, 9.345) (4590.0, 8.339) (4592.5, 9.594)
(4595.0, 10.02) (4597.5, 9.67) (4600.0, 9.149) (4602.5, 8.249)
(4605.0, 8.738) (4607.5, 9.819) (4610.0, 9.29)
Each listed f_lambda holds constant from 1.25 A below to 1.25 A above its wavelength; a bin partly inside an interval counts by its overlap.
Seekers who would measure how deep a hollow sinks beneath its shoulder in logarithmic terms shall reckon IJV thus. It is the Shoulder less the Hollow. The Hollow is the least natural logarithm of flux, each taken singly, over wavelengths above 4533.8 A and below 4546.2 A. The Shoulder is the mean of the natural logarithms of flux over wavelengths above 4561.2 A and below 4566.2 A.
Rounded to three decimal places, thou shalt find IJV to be 0.367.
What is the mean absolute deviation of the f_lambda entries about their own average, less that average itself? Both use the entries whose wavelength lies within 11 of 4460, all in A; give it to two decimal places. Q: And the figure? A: -7.05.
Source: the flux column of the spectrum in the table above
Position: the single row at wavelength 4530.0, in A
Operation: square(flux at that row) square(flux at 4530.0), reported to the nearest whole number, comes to 81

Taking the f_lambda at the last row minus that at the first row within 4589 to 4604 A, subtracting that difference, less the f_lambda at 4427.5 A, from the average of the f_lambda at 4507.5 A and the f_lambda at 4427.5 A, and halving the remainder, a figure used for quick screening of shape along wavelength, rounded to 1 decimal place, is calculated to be 8.9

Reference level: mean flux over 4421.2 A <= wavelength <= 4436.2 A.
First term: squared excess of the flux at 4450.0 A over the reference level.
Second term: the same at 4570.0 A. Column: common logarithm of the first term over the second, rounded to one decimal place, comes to -2.4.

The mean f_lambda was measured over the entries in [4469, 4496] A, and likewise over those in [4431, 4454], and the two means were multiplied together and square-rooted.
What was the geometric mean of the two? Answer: 8.04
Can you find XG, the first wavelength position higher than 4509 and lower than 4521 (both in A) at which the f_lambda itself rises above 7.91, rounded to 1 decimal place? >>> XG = 4512.5 A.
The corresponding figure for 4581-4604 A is 4582.5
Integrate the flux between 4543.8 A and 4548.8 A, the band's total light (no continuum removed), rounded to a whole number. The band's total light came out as 43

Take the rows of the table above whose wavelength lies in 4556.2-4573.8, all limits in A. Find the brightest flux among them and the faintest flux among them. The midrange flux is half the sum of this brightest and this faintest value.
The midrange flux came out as 8.60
